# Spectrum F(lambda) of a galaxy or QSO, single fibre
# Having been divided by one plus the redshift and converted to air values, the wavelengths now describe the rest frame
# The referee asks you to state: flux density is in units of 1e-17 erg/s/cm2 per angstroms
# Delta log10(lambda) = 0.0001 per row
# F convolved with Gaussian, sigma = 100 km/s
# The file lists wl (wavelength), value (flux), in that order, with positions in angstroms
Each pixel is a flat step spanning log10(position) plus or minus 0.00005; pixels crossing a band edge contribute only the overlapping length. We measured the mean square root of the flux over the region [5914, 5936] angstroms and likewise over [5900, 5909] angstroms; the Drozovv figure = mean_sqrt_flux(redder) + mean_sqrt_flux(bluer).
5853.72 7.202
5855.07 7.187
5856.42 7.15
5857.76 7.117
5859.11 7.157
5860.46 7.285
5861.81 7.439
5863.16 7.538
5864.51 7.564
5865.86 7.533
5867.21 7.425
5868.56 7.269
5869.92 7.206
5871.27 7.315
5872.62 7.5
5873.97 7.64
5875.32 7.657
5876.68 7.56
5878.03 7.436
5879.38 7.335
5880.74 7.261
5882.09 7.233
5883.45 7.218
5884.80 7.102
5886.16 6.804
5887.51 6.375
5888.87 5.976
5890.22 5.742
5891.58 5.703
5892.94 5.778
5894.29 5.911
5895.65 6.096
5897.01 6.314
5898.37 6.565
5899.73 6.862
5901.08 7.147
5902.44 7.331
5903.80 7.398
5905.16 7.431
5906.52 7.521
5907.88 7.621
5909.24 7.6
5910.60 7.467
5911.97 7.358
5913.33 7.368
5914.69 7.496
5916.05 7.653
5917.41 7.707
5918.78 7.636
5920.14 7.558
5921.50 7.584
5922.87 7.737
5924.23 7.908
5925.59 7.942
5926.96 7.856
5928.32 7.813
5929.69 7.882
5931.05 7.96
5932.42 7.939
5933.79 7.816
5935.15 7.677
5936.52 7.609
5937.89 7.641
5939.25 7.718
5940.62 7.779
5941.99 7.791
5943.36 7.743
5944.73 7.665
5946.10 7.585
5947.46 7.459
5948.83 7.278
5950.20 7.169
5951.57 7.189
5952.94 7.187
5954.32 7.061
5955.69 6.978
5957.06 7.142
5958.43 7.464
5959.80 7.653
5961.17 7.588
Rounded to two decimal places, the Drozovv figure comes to 5.51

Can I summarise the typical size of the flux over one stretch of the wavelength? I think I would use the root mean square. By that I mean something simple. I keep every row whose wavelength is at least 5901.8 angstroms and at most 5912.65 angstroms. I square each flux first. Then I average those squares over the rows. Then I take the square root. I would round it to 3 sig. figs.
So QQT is 7.47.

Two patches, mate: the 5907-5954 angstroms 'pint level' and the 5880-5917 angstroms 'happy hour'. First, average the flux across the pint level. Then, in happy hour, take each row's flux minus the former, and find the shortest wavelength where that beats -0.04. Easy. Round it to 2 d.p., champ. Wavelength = 5907.88 angstroms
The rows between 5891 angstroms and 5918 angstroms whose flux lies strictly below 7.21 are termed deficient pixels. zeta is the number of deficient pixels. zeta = 8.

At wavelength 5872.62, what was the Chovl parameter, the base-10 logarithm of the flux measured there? 0.875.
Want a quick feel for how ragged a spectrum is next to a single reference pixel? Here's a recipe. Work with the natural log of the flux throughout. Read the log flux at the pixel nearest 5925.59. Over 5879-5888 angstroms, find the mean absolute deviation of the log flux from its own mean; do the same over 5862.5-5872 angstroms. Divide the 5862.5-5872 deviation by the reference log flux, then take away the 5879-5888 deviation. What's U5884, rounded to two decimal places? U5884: -0.03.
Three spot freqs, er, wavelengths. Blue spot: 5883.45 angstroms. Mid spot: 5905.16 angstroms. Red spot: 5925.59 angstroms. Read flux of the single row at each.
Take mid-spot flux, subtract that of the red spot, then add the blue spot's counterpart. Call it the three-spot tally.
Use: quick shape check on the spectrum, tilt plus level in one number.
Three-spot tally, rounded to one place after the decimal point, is 6.7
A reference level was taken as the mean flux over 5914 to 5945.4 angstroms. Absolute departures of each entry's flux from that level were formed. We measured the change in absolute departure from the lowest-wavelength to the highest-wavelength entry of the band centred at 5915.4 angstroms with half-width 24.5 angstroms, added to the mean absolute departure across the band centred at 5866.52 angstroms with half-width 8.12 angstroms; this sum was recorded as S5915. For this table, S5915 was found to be -1.68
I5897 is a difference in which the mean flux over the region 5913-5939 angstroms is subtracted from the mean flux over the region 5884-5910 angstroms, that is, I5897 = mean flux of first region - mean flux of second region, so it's -1.0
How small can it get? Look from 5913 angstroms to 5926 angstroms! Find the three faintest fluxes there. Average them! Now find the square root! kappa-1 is 2.73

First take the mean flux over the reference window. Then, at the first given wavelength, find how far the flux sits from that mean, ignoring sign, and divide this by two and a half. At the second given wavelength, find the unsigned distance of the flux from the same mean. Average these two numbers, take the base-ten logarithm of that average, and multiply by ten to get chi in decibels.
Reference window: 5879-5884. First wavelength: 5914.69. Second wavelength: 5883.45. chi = -12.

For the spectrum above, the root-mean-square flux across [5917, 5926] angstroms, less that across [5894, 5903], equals 1.1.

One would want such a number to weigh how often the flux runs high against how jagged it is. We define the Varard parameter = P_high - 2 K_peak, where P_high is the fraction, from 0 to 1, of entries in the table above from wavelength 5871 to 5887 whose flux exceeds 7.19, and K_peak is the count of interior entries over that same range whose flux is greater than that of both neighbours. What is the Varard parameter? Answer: -1.2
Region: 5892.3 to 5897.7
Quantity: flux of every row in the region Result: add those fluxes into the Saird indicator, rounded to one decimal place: 24.1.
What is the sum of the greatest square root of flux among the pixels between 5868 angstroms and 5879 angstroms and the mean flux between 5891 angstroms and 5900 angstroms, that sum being 8.9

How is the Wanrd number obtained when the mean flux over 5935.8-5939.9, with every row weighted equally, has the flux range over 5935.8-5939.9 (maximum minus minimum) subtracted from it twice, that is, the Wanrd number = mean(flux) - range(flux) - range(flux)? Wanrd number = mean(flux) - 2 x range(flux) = 7.4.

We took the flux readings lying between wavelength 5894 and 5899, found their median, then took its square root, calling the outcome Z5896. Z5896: 2.491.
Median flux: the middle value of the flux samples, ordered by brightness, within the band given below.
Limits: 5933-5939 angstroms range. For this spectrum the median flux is 7.66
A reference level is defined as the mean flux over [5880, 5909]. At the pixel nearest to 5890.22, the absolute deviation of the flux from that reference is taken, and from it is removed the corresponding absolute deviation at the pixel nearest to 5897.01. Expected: 0.6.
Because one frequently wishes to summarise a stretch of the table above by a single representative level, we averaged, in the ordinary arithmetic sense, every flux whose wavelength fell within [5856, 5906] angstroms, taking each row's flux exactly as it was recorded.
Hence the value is 7.01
